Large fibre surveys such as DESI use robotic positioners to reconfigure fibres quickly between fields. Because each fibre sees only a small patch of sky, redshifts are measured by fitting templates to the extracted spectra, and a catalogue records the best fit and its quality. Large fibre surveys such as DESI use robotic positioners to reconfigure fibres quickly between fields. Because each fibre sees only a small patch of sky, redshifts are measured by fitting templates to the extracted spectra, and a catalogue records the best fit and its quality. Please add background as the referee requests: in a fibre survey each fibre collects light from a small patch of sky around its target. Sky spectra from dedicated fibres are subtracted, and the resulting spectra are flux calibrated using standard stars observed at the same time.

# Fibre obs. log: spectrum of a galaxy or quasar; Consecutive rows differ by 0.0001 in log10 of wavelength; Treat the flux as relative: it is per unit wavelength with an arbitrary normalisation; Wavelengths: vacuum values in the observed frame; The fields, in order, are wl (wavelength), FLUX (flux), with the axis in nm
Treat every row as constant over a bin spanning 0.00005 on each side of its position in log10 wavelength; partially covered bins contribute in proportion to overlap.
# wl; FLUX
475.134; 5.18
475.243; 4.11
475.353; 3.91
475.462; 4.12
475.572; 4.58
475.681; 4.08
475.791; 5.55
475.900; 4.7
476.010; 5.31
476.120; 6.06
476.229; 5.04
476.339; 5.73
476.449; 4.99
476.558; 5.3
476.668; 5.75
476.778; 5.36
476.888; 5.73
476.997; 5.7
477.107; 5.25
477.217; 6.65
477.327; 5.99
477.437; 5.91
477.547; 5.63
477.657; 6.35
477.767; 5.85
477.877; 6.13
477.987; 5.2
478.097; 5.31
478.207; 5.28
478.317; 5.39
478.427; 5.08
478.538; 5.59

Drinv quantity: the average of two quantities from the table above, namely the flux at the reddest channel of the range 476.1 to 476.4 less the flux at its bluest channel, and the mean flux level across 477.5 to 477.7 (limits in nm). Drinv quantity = 2.8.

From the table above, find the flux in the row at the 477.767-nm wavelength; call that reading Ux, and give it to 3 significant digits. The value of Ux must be 5.85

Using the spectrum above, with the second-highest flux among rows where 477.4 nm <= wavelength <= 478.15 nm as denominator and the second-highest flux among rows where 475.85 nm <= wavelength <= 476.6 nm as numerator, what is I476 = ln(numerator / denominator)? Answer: -0.067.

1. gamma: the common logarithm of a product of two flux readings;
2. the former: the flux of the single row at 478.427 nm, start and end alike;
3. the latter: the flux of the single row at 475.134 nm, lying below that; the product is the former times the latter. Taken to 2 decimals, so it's 1.42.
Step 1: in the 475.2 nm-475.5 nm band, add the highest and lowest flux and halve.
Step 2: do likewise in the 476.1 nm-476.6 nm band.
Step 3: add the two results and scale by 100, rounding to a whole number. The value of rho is 954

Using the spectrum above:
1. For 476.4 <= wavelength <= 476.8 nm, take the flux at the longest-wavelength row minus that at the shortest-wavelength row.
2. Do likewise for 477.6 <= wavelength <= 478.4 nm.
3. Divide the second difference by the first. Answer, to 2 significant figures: -2.6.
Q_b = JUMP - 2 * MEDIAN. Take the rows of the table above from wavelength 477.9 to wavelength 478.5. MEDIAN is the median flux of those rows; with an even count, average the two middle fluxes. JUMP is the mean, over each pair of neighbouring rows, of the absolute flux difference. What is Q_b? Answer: -10.4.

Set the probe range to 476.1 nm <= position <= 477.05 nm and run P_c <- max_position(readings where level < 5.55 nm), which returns 476.778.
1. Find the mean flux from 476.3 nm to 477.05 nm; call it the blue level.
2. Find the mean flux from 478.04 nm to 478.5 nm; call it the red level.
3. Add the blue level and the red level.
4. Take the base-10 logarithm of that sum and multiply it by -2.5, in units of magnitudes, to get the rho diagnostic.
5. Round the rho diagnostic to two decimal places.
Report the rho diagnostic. -2.58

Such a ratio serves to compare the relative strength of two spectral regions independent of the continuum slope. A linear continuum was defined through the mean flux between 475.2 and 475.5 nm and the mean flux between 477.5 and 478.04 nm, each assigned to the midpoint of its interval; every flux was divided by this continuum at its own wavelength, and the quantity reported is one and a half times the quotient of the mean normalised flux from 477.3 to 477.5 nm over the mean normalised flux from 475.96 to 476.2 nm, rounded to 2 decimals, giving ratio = 1.30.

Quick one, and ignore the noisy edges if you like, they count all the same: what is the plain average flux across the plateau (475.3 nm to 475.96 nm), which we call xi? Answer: 4.5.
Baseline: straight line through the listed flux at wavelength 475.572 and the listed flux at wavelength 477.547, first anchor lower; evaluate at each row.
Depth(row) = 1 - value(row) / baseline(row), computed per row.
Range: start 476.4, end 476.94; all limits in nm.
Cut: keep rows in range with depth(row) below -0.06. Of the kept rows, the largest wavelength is 476.888 nm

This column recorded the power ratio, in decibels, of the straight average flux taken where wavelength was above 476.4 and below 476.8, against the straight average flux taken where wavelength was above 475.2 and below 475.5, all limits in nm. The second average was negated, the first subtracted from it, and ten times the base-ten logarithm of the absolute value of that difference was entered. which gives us 9.7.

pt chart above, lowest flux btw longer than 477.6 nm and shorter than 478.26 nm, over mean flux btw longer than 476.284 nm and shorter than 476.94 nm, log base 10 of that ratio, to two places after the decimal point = -0.02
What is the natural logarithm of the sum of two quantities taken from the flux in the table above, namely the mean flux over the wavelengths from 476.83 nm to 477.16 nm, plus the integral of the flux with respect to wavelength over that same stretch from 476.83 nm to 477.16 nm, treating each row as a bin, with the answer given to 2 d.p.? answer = 2.00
